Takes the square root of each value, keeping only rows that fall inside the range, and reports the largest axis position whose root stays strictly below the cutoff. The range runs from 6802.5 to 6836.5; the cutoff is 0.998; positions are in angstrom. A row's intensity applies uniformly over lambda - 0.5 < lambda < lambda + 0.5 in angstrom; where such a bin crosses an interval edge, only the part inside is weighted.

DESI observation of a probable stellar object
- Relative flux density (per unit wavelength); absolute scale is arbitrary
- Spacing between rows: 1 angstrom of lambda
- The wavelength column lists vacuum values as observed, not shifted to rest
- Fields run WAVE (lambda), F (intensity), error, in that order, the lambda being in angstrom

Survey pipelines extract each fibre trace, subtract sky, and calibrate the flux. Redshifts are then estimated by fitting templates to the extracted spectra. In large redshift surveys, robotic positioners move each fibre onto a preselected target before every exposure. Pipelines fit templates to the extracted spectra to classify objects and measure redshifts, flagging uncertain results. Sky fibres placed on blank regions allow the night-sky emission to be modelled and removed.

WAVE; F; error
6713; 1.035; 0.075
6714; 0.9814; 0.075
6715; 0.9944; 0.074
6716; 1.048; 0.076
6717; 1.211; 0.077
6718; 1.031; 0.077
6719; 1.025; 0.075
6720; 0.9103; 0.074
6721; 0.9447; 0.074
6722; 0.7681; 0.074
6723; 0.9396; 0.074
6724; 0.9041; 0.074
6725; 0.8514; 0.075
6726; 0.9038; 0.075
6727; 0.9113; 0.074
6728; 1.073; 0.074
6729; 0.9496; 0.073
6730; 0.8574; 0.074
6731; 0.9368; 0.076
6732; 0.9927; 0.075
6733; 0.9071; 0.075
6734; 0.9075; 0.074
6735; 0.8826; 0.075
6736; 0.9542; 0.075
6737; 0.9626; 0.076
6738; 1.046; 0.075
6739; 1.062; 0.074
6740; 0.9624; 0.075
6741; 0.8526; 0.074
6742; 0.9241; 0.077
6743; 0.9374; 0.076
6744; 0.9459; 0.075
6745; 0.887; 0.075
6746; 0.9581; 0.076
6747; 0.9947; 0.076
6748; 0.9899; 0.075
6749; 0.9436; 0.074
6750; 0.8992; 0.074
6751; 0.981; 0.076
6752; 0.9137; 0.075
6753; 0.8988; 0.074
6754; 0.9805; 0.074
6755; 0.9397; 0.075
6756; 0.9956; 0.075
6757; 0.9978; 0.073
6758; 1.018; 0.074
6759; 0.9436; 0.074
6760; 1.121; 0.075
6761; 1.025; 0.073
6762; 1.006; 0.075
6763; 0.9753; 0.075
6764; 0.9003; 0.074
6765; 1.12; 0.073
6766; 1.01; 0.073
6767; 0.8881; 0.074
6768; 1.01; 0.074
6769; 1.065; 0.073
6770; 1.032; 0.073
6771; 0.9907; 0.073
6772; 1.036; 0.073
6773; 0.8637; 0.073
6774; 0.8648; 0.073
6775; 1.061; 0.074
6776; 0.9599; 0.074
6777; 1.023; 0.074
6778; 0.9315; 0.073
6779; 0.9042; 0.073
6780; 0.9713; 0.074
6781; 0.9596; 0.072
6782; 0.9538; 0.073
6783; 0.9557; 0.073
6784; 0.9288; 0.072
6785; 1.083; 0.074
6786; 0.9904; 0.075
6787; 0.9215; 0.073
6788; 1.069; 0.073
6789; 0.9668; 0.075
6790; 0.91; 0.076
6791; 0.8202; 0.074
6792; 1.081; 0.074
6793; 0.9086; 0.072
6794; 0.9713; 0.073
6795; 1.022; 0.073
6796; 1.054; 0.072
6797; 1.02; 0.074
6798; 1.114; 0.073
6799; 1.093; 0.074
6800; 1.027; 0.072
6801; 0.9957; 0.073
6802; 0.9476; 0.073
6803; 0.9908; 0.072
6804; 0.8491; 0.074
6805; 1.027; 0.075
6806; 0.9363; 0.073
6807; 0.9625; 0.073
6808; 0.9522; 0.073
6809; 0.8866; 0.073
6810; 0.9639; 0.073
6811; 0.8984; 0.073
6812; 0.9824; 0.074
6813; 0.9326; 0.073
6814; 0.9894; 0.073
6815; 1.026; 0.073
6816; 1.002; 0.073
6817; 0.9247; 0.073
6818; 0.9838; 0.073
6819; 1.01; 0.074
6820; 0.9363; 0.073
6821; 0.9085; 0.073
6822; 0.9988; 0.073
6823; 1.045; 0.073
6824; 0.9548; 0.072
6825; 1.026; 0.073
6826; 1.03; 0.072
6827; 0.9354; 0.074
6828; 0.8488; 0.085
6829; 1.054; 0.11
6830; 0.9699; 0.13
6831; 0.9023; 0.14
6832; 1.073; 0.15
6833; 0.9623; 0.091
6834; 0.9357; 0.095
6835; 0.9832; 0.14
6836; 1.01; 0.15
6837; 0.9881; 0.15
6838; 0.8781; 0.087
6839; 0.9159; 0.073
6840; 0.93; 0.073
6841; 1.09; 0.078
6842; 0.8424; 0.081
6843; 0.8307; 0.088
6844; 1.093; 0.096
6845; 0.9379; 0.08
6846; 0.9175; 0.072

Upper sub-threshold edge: 6835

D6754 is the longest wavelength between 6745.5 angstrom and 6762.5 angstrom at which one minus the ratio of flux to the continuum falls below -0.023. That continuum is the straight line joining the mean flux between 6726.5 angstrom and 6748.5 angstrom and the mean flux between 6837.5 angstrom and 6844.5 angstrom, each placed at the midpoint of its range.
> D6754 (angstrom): 6762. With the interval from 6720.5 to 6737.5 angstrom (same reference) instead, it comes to 6732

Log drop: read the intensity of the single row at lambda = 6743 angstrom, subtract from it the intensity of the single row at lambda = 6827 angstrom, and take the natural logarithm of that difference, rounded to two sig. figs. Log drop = -6.2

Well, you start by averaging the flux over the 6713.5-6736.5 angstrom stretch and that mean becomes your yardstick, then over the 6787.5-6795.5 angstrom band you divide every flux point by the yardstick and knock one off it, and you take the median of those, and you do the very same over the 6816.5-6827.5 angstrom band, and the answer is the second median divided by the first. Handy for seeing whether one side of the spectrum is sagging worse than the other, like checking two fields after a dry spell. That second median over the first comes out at 2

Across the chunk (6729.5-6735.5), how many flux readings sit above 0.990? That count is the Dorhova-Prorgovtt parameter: 1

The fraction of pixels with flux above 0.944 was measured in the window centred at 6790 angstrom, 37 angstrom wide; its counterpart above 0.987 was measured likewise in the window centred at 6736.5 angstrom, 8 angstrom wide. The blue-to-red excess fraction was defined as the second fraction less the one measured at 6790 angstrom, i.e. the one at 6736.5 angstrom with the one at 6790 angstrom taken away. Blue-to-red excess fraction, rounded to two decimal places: -0.45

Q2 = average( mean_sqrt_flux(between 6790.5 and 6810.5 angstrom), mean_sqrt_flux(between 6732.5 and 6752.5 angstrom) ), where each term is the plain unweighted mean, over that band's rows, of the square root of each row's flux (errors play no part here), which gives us 0.981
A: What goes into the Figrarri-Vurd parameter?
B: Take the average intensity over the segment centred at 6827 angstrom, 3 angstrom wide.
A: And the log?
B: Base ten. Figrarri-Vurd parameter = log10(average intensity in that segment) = -0.028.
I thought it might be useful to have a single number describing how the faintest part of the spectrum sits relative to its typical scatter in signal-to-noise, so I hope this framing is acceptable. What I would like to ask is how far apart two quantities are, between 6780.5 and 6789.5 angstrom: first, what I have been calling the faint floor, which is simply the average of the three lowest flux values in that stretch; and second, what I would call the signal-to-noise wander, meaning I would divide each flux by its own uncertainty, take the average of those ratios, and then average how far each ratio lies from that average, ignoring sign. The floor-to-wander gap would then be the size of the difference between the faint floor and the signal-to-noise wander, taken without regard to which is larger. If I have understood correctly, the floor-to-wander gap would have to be 0.37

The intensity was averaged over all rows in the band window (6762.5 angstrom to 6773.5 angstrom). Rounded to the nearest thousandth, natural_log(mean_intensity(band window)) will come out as -0.010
